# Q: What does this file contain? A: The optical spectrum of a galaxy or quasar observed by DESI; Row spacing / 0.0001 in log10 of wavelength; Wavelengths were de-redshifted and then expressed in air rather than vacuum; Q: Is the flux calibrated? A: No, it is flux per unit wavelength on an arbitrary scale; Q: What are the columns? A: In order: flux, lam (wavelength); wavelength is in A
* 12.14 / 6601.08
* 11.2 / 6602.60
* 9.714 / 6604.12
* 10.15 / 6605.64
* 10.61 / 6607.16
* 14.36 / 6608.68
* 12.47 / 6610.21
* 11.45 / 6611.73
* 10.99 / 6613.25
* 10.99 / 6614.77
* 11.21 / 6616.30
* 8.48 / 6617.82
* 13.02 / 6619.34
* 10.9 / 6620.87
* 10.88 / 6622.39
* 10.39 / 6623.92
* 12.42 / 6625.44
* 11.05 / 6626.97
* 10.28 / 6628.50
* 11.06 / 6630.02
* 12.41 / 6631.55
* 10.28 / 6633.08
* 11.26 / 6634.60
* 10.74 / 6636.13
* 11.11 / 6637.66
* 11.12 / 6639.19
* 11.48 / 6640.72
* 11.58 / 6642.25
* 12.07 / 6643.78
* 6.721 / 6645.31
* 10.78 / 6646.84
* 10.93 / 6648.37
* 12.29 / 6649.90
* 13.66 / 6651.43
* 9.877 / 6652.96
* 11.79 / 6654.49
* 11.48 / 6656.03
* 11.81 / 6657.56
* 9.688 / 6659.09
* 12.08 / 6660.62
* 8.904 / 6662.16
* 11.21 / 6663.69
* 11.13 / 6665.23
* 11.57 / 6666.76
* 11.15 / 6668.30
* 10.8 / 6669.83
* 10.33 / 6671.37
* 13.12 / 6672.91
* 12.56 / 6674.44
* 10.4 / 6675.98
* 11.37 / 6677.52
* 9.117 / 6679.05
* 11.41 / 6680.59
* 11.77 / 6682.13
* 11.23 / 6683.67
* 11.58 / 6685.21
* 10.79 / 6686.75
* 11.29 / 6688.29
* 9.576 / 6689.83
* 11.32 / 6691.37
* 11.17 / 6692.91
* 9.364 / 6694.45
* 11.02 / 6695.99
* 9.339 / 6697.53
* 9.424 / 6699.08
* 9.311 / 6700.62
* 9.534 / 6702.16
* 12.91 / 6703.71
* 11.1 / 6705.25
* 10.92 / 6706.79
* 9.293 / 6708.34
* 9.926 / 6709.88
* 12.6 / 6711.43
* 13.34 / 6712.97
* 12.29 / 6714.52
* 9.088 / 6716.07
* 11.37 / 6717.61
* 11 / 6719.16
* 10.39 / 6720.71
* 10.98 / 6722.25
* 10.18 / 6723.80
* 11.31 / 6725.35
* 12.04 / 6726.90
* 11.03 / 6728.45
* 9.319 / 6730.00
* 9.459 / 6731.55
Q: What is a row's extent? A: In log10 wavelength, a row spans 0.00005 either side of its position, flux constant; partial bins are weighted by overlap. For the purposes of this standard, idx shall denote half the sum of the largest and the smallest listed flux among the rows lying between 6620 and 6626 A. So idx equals 11.4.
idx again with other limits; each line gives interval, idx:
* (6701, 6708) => 11.2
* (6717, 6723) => 10.9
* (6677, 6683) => 10.4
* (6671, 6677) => 11.7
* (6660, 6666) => 10.5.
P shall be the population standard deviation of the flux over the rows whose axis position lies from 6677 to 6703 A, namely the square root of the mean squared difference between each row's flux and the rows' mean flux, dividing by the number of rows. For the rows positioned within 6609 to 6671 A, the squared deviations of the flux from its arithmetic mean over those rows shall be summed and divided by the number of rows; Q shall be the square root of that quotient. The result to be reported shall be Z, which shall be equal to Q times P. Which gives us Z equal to 1.2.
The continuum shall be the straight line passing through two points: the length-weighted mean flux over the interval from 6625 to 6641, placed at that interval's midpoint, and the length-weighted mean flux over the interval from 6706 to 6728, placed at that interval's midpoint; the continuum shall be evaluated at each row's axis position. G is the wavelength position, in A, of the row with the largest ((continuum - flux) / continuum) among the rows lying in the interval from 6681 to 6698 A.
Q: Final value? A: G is 6697.53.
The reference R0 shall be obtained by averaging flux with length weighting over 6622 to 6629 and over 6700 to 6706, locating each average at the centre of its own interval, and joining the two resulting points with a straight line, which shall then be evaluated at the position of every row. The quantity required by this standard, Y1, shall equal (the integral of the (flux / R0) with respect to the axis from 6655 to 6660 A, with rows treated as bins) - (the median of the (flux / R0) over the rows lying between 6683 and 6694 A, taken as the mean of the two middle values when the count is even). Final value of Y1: 4.0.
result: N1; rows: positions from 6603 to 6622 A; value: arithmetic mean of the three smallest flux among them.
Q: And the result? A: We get 9.4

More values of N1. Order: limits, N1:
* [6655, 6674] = 9.6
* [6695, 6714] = 9.3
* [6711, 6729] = 9.9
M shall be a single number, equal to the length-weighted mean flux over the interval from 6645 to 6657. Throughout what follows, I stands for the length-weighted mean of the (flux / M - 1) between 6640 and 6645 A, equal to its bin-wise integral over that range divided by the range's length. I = 0.013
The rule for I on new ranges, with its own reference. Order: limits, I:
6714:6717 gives -0.048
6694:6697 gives -0.082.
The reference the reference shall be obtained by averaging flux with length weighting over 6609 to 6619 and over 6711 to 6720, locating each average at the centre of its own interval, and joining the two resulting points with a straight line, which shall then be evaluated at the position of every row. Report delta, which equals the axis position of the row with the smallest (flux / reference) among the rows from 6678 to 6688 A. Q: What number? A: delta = 6679.05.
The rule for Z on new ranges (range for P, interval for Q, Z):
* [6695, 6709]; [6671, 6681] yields 1.5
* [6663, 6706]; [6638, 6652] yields 1.9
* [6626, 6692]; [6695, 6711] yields 1.3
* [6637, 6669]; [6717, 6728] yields 0.8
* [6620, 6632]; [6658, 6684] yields 0.8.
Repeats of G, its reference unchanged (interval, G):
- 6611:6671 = 6645.31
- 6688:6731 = 6716.07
